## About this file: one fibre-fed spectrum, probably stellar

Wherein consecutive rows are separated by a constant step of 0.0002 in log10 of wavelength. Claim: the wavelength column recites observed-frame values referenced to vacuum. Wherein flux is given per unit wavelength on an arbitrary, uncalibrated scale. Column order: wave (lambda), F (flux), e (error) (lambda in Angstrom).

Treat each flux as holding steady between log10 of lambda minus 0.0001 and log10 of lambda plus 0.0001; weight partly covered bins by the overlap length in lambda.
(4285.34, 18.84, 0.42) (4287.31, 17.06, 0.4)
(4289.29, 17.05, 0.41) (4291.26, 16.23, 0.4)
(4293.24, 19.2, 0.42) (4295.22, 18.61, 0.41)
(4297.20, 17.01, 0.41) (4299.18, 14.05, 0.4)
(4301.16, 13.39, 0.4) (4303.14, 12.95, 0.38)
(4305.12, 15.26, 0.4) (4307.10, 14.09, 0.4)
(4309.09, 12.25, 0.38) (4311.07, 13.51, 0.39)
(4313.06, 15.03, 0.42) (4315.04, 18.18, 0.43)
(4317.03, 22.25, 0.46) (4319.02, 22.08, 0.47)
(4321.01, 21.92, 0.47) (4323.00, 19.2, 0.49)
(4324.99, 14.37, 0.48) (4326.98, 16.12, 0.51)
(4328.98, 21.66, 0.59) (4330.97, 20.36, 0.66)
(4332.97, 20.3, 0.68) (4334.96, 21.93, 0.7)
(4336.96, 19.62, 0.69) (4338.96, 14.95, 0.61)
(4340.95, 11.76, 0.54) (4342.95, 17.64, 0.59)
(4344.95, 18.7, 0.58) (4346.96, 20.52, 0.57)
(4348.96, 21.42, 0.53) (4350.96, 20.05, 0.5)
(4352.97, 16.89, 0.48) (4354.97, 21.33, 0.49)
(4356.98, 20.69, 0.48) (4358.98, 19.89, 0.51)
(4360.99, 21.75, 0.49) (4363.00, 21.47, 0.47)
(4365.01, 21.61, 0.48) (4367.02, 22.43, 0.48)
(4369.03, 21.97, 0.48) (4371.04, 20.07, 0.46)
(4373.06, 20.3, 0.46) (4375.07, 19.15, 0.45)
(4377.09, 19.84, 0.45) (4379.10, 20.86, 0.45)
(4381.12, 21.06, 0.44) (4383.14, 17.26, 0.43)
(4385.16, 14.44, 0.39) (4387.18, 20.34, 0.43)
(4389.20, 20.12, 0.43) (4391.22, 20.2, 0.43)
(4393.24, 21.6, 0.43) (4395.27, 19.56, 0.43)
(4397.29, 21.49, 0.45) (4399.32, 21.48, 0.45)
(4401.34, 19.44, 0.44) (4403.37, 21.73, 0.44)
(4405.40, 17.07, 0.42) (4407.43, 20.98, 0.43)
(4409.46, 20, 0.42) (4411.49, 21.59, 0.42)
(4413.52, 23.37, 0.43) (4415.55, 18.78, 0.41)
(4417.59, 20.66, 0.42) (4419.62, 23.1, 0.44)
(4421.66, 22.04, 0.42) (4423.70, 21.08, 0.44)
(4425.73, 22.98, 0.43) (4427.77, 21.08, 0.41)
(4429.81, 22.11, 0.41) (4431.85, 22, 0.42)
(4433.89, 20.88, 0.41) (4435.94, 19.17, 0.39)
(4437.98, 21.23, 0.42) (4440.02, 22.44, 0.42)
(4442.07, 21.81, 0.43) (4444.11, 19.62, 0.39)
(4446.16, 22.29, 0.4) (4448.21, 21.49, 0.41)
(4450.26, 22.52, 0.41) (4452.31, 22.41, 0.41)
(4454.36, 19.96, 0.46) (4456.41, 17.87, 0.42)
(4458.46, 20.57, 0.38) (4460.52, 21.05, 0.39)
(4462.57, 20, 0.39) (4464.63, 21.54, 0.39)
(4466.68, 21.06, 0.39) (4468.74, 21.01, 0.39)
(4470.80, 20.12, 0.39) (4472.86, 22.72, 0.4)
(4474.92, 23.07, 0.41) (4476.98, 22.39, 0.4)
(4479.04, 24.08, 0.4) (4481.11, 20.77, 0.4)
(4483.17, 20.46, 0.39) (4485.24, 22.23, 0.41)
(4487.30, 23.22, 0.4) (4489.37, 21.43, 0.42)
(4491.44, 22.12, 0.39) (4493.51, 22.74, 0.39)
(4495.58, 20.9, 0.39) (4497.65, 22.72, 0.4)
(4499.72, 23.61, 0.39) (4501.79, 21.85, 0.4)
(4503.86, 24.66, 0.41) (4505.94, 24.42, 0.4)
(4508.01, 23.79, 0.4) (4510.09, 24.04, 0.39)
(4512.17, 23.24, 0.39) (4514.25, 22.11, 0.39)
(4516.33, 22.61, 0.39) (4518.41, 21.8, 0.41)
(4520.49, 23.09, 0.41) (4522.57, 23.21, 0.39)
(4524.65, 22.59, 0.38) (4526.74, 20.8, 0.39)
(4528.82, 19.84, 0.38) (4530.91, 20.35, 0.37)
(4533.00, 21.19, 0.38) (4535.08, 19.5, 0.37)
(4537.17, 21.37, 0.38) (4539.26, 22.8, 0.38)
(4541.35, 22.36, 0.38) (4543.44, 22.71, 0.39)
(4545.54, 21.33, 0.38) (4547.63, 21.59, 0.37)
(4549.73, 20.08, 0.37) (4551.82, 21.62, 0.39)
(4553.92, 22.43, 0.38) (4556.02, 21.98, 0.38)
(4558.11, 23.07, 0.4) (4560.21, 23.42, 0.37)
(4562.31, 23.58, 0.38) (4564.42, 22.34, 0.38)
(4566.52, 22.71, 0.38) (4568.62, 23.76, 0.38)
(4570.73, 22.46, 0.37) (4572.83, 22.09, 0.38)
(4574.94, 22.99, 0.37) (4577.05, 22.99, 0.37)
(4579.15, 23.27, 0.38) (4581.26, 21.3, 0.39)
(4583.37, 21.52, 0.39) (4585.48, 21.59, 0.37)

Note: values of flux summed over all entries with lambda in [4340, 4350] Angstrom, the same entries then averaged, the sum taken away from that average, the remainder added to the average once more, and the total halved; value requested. -27.0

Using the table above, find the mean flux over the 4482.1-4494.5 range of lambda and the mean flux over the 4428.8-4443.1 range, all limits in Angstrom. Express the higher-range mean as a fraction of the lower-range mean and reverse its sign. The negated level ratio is -1.03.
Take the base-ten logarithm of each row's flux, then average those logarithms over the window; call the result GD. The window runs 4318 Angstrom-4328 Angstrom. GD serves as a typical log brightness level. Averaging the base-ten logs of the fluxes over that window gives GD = 1.27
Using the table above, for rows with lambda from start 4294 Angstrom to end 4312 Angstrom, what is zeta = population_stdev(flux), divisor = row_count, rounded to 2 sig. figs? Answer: 1.9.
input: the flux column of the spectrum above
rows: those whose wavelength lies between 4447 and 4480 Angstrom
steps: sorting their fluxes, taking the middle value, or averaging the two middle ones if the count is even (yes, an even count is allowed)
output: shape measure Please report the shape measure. 21.3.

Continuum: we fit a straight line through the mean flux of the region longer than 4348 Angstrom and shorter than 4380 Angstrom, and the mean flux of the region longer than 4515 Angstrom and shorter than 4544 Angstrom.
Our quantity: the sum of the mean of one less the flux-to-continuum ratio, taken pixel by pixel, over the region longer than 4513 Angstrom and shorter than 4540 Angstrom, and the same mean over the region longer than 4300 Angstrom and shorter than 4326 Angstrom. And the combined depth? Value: 0.19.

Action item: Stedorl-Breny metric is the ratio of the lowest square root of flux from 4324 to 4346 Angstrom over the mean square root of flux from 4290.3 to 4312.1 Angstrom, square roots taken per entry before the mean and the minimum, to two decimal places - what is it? 0.88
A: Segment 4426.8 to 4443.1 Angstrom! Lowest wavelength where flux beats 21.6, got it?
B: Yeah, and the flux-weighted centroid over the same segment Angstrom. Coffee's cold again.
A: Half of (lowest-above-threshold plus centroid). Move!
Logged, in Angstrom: 4432.4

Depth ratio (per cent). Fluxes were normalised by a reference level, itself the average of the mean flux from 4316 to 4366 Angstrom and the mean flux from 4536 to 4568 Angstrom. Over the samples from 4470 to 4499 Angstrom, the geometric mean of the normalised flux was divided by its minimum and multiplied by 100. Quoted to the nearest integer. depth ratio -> 110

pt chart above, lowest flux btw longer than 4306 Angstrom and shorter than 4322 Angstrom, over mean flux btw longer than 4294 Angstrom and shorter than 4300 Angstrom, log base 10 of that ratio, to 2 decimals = -0.13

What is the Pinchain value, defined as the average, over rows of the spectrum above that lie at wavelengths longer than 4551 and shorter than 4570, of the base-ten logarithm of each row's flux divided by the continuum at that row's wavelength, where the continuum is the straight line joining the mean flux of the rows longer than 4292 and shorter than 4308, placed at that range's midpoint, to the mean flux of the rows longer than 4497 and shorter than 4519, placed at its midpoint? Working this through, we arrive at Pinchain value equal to -0.04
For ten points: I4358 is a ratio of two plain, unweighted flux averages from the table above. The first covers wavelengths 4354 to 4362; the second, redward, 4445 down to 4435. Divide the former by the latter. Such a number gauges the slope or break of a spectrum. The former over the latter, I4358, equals 1.00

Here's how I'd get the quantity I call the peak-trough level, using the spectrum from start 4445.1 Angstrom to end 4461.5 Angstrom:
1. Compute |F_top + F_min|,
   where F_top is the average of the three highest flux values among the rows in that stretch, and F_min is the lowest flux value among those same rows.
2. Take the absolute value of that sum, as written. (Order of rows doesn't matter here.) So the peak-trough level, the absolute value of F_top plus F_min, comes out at 40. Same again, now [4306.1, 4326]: 34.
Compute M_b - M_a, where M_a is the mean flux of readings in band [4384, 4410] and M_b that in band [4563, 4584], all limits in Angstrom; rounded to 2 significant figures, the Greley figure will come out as 2.7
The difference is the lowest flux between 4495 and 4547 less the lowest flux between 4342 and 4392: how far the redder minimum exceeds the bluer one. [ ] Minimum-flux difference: 5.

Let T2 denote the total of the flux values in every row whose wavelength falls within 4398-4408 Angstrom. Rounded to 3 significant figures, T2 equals 101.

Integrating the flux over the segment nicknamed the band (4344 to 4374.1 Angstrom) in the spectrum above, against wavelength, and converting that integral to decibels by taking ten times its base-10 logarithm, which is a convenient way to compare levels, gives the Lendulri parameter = 27.9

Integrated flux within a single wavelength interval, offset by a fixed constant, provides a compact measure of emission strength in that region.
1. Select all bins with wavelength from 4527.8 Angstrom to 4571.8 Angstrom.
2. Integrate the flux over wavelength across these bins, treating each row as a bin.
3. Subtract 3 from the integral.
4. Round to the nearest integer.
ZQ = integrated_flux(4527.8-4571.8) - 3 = 962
